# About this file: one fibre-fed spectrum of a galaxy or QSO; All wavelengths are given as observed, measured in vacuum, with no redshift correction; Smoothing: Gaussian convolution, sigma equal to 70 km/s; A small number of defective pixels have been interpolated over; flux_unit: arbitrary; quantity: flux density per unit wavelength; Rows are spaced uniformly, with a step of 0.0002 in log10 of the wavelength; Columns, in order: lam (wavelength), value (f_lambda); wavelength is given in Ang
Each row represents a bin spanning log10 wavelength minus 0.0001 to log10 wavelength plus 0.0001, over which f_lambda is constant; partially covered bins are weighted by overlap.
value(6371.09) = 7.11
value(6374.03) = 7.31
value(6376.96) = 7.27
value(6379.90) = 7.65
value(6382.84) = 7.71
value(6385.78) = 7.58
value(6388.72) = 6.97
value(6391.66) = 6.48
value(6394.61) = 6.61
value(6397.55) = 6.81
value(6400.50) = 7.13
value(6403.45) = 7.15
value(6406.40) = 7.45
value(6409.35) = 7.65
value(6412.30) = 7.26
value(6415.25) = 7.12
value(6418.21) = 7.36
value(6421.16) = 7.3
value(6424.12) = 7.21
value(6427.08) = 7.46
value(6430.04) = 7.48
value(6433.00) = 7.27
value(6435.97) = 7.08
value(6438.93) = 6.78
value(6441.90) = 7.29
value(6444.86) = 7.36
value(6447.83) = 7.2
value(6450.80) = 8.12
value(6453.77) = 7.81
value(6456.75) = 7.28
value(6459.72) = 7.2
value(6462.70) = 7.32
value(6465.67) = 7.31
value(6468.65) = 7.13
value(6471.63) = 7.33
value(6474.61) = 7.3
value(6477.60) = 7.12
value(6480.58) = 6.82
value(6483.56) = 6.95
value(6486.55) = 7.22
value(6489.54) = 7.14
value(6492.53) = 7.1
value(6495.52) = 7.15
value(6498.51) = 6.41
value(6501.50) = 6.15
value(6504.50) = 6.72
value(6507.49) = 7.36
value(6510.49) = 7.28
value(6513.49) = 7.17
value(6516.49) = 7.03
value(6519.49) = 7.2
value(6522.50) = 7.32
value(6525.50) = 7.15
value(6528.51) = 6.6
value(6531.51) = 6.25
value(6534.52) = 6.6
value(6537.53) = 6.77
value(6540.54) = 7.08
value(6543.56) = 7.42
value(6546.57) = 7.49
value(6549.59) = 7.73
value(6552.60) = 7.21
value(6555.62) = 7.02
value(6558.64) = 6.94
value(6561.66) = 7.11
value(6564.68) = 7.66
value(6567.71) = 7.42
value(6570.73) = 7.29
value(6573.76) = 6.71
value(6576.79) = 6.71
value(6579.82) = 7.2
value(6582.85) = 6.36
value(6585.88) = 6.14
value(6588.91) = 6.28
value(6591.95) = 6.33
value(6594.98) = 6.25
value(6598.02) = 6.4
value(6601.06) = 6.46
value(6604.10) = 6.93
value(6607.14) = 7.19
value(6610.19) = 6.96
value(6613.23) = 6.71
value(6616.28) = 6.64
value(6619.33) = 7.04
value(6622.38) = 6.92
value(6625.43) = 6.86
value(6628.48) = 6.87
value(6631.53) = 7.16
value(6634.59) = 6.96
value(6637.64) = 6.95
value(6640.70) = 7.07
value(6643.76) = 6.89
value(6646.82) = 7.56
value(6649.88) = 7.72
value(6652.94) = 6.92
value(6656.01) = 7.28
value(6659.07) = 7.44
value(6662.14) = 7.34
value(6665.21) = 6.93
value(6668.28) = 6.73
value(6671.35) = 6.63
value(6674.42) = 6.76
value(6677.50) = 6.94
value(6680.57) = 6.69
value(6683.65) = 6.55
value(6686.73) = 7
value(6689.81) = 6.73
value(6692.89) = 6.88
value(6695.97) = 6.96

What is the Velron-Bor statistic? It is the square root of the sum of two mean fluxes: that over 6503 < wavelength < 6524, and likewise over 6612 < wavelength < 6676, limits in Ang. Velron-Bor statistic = 3.76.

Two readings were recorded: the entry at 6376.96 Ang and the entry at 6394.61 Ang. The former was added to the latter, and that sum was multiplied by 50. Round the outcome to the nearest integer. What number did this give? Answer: 694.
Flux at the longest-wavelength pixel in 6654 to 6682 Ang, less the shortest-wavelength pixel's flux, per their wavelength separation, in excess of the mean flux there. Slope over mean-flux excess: -7.00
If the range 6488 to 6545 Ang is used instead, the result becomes -6.94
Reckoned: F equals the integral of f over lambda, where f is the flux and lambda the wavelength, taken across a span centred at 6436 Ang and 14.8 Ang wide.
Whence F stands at 106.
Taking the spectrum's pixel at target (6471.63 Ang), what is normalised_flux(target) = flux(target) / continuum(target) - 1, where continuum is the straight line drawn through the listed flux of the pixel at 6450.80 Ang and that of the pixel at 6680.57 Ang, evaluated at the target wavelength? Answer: -0.08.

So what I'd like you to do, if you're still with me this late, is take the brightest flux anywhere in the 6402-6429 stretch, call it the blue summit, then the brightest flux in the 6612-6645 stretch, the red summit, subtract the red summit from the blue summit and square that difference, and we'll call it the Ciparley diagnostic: 0.24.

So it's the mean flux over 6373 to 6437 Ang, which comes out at 7.24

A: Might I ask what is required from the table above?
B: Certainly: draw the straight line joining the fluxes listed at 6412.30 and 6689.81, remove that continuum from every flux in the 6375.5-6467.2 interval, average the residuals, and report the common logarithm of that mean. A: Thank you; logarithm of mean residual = -1.4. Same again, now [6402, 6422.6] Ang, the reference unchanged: -1.2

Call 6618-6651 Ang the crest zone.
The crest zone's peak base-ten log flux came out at 0.888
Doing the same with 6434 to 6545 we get 0.910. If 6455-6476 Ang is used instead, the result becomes 0.865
